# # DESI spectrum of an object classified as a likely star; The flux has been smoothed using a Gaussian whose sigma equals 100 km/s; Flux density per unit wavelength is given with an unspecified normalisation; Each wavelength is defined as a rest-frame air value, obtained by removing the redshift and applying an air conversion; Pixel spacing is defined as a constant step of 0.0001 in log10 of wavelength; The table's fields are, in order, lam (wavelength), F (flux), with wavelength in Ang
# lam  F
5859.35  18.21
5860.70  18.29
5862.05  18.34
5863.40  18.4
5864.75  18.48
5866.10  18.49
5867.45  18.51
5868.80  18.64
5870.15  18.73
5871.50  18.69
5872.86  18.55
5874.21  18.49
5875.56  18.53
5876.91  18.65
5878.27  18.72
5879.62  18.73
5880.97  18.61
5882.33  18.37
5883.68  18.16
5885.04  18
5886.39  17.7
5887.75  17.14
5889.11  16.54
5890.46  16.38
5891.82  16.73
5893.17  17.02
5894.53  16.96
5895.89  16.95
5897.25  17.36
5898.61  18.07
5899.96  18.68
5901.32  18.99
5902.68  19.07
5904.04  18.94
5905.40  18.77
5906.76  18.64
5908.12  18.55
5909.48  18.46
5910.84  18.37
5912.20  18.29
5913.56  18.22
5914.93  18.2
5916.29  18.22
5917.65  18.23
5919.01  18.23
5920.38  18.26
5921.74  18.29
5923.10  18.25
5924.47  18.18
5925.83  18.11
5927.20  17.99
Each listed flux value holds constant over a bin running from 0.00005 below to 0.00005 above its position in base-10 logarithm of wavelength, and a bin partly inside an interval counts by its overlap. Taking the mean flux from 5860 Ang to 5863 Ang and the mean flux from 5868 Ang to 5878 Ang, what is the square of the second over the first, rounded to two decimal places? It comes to 1.03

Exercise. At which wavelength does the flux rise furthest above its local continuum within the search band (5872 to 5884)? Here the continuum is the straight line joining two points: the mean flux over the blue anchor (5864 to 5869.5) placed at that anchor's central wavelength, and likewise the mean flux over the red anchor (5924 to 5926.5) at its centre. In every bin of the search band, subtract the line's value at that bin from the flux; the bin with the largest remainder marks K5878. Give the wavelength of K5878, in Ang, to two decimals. 5879.62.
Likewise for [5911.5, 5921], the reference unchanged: 5920.38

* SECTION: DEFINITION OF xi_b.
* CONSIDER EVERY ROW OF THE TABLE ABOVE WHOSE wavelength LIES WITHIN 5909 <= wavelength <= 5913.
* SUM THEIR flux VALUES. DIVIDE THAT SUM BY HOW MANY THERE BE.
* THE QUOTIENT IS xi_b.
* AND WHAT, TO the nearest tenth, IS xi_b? 18.4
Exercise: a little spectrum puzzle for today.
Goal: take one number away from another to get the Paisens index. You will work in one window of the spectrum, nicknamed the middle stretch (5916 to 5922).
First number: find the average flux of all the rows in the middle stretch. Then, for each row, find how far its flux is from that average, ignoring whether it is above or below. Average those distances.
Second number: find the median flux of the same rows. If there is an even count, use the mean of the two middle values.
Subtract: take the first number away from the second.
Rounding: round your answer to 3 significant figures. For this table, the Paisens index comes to 18.2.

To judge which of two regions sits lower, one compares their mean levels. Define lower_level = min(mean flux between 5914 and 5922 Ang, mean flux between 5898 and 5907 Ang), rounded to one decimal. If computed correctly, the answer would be 18.2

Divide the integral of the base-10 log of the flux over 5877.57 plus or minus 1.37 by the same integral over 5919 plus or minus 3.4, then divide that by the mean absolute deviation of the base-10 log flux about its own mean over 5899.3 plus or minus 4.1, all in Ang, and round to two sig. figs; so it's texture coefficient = 23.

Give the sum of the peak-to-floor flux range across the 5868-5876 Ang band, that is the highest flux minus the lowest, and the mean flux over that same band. 18.8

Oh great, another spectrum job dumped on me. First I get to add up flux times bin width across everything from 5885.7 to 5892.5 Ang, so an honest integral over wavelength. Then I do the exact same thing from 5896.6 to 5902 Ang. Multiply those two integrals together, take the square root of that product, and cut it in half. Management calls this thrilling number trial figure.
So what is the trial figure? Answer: 53.3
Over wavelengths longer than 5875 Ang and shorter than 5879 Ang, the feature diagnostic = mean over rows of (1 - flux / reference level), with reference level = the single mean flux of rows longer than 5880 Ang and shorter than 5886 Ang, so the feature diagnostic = -0.019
